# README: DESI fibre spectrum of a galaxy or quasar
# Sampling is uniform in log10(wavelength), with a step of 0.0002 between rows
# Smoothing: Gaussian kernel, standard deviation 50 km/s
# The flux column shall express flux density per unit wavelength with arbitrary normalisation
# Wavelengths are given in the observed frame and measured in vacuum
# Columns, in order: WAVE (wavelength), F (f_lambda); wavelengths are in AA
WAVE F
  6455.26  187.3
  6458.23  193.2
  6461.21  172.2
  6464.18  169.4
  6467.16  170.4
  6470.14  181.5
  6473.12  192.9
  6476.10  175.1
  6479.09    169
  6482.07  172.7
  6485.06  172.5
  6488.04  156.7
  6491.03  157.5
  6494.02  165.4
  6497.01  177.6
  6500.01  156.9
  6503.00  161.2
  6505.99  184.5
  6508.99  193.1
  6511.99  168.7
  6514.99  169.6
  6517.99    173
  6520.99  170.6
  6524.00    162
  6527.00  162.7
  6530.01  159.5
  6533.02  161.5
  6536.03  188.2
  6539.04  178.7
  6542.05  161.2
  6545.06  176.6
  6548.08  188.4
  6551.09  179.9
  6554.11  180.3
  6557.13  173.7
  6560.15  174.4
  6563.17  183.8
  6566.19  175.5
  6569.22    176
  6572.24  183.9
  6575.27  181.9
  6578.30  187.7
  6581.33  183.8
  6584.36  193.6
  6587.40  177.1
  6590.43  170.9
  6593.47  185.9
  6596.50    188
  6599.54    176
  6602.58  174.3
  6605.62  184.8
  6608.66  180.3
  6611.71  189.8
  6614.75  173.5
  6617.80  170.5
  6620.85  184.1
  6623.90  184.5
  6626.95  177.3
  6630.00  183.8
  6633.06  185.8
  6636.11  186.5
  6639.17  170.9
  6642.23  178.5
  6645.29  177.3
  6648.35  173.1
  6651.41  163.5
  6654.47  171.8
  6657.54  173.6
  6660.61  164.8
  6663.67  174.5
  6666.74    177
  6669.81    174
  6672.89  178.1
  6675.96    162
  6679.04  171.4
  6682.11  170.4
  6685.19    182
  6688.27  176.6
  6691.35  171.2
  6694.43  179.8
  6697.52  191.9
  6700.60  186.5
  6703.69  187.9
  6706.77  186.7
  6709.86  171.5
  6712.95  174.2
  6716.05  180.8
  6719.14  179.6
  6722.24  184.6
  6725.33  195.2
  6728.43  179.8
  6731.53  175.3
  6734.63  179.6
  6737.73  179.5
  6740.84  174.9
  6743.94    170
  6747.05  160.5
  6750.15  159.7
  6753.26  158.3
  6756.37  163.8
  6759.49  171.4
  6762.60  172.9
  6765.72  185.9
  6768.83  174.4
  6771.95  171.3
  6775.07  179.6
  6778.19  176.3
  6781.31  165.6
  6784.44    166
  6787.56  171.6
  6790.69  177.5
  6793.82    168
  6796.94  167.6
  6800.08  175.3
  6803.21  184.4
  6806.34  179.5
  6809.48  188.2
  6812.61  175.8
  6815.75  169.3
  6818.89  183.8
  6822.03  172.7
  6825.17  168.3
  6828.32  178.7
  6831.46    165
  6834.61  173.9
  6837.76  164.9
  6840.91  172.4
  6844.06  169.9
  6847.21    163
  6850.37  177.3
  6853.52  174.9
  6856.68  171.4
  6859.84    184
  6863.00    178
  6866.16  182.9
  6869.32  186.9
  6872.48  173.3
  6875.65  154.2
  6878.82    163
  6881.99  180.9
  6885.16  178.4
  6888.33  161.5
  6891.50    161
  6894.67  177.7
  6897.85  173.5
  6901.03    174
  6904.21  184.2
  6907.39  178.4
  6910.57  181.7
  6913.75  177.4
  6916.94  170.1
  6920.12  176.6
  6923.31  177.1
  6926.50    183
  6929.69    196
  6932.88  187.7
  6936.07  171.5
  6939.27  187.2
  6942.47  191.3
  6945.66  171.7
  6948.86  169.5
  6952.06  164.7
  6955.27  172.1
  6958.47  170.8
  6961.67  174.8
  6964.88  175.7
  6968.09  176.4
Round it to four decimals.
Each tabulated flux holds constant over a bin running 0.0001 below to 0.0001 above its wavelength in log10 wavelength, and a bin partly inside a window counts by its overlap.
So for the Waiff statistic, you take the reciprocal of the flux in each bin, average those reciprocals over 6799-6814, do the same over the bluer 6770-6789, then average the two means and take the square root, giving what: 0.0754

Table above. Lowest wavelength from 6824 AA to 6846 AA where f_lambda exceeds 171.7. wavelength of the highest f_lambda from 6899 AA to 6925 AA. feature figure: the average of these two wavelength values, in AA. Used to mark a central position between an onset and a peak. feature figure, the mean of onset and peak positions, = 6866.3 AA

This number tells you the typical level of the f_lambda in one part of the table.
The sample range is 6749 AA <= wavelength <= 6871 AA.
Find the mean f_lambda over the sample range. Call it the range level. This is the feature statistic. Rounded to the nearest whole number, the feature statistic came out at 174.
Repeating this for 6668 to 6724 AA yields 178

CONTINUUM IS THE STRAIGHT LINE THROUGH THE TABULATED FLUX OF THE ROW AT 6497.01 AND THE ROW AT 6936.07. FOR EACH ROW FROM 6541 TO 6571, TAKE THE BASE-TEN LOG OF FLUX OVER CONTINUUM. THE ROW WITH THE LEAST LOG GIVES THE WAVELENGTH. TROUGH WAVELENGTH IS 6542.05 AA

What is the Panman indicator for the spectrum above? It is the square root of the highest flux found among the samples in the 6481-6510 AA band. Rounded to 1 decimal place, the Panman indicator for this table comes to 13.9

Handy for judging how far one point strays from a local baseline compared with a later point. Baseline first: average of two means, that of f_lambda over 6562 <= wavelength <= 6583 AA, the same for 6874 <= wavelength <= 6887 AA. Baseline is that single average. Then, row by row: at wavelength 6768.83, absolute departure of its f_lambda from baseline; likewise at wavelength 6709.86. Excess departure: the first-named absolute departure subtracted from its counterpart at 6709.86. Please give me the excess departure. 2.9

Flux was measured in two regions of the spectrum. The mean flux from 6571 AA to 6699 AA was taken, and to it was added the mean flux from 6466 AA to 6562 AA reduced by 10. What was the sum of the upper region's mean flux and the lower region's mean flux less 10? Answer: 341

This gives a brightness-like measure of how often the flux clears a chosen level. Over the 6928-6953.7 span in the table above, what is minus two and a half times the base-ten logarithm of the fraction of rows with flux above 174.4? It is 0.8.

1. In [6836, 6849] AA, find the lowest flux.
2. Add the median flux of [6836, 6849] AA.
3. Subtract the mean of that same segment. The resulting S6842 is 163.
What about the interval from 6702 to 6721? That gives 172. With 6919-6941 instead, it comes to 172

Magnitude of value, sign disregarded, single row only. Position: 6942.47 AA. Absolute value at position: 191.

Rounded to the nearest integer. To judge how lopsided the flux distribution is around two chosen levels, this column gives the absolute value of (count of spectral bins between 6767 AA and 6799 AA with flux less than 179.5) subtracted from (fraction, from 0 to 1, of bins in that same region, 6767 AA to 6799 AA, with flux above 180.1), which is 9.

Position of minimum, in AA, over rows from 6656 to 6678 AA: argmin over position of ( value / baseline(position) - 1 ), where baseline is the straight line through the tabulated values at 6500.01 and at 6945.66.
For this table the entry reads 6675.96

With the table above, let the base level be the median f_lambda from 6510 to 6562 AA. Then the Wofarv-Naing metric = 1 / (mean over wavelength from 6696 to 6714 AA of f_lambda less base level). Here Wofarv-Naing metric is 0.10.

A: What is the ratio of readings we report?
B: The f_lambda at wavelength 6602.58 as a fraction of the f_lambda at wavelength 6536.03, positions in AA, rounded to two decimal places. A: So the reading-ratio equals 0.93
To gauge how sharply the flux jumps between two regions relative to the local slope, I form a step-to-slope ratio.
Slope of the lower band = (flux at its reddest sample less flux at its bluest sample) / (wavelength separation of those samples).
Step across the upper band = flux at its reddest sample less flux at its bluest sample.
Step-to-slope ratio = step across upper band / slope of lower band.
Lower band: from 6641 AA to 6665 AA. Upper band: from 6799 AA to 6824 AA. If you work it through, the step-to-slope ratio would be 14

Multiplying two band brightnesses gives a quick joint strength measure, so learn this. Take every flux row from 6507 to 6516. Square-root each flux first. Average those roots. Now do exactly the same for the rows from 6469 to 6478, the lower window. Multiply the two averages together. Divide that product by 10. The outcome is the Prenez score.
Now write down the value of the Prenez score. 18.0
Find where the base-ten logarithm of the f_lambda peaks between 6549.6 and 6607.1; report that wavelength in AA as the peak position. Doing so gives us 6584.36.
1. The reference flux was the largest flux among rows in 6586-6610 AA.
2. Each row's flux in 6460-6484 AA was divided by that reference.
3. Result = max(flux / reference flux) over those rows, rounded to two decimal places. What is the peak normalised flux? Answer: 1.03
